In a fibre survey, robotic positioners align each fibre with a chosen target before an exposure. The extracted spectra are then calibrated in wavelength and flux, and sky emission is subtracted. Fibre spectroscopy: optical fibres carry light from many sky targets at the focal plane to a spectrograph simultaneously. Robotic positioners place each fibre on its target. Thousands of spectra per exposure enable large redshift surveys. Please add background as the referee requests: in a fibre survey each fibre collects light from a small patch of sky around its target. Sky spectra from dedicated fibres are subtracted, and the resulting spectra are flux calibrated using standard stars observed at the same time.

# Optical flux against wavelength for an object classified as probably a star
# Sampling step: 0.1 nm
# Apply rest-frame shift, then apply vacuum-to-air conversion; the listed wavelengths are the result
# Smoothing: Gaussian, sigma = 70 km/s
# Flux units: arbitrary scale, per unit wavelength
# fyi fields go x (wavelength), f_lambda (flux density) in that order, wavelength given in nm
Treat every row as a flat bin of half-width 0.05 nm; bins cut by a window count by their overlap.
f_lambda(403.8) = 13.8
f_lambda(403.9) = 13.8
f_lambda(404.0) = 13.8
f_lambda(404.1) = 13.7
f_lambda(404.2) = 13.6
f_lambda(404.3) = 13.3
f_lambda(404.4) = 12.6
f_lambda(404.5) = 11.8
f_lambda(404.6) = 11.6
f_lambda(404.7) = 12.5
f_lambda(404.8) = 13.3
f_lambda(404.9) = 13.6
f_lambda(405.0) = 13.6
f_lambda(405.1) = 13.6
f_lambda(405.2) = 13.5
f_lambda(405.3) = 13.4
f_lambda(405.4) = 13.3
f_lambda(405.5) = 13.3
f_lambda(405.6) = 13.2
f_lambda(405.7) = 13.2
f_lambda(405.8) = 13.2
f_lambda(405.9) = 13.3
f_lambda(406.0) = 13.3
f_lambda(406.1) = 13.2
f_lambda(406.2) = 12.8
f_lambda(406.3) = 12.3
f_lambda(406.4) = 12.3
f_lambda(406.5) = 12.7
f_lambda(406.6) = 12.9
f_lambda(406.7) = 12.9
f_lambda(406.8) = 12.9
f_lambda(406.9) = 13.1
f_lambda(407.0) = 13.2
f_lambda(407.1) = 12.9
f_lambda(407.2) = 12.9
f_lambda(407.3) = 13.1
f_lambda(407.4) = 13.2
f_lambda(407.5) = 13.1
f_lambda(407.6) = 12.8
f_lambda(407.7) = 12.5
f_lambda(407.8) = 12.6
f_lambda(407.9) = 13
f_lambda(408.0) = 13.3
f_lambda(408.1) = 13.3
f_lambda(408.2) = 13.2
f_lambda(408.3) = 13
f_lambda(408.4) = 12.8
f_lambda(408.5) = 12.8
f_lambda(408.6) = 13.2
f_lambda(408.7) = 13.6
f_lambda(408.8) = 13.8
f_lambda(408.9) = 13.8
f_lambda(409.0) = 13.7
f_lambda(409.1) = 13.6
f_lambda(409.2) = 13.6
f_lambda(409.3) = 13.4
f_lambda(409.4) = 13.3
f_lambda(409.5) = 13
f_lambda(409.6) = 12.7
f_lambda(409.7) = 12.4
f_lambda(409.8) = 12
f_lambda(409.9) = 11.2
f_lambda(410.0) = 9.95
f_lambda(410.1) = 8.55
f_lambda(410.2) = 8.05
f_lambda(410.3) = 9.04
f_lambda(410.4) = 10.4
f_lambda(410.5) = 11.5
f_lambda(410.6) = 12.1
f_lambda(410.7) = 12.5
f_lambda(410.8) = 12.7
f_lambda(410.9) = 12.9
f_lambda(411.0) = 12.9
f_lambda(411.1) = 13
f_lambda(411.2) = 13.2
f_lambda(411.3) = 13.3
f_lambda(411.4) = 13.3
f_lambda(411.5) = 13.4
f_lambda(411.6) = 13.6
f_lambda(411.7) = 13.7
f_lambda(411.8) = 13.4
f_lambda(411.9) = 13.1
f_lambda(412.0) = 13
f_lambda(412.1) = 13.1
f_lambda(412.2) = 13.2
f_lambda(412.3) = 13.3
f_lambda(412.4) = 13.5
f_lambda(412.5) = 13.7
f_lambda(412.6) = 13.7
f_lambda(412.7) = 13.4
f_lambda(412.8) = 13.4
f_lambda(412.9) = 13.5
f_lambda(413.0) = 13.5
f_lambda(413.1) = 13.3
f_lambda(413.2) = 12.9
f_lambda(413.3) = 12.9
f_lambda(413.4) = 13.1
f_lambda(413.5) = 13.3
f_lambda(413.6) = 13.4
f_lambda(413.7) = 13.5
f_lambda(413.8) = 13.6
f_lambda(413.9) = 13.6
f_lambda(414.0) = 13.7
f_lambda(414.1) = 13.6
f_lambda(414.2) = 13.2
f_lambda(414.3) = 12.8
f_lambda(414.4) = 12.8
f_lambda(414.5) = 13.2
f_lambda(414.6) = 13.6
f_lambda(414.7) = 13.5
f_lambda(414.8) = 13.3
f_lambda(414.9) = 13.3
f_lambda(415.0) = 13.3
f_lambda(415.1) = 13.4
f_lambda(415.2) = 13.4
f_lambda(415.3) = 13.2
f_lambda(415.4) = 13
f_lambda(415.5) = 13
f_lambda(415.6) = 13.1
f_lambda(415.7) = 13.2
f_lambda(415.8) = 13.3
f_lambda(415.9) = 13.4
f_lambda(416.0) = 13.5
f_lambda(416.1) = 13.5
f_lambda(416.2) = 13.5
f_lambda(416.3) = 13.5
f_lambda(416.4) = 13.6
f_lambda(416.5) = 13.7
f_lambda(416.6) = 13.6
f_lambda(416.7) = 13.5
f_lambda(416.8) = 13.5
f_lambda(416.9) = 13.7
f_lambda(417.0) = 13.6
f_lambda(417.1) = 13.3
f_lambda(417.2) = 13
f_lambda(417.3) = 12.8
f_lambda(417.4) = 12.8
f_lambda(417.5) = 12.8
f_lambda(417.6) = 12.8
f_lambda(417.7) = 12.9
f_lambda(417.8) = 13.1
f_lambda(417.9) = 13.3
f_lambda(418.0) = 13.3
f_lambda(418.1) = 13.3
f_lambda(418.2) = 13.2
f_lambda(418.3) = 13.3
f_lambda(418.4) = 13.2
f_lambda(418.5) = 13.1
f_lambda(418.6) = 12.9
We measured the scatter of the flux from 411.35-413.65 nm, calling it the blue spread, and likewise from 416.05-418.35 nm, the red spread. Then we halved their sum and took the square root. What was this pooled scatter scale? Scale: 0.52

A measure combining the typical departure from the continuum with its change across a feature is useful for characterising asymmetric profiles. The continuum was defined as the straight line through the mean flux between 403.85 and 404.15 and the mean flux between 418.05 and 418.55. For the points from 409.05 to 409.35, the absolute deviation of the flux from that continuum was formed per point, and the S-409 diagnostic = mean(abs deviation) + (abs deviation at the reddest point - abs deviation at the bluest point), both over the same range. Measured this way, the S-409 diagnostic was 0.21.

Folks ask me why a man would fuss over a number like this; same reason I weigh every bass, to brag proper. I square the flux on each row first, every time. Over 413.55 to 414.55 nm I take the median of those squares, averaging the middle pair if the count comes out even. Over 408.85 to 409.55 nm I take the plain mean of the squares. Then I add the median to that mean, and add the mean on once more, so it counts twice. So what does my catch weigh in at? 545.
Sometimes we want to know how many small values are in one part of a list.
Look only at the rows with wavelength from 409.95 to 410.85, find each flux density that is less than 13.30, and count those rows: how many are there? 9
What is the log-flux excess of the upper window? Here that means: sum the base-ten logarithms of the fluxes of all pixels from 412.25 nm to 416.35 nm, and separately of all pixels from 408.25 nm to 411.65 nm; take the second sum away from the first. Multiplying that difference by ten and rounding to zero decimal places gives 91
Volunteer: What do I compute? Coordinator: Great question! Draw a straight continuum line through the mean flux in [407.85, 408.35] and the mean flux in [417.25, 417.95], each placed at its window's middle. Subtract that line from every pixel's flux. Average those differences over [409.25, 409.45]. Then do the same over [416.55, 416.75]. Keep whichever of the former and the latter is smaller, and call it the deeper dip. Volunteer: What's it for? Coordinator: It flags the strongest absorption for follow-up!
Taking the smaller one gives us 0.220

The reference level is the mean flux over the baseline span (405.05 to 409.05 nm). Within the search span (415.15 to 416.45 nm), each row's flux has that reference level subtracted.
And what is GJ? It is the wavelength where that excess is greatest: 416.4 nm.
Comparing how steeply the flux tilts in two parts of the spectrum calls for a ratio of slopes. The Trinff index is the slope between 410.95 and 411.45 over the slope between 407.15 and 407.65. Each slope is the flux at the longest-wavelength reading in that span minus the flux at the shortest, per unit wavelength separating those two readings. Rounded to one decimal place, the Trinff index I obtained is -4.0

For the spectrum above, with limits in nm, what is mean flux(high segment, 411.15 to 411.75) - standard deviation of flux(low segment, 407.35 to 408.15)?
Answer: 13.1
